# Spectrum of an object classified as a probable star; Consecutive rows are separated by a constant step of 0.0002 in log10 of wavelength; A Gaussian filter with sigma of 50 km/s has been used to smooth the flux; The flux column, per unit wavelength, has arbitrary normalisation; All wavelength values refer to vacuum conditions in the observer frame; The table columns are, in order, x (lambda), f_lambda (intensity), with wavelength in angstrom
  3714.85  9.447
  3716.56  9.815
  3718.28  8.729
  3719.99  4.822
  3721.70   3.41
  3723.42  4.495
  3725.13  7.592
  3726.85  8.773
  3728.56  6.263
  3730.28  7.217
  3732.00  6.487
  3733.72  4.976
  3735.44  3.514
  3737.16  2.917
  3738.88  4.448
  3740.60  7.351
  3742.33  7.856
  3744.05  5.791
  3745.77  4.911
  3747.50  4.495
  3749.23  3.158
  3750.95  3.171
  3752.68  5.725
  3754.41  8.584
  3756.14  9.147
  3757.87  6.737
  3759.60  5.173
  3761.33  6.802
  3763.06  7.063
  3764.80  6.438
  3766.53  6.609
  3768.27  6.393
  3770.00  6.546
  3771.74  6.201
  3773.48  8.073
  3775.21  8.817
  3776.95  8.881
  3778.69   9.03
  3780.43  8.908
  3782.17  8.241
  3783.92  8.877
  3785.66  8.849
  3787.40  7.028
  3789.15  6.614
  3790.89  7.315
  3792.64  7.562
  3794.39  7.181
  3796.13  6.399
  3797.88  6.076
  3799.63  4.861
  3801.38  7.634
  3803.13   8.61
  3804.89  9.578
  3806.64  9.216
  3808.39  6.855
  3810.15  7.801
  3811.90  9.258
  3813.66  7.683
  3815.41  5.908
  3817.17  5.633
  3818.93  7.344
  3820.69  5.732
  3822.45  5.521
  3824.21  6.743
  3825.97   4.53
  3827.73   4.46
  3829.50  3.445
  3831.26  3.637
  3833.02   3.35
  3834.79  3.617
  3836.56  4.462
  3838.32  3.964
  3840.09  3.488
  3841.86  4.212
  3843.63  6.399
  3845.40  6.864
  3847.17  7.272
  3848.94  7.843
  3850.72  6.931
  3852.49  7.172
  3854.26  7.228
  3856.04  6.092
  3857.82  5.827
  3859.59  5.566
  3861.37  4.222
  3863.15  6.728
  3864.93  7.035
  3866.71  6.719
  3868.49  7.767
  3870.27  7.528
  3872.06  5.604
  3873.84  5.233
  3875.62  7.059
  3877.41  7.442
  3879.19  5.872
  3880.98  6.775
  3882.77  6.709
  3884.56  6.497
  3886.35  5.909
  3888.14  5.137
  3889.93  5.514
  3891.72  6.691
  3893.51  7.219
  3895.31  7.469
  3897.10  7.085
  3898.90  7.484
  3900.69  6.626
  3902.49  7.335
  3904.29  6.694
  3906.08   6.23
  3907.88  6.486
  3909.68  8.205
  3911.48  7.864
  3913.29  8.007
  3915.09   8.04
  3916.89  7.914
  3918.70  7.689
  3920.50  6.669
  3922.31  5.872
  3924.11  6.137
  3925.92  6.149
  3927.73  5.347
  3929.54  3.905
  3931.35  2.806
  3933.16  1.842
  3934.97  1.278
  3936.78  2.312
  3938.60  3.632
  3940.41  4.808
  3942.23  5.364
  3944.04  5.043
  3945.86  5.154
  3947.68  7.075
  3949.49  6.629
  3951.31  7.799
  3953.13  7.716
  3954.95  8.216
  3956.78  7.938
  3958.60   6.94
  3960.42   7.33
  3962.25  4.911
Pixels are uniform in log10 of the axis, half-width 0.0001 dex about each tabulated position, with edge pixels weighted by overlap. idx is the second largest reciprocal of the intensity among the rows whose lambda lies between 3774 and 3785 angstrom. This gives 0.11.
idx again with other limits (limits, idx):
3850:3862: 0.18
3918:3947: 0.54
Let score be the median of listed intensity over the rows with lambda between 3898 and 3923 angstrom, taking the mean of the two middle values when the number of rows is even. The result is 7.4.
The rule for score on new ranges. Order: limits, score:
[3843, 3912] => 6.7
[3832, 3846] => 4.1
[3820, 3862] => 5.5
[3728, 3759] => 5.8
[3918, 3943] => 5.1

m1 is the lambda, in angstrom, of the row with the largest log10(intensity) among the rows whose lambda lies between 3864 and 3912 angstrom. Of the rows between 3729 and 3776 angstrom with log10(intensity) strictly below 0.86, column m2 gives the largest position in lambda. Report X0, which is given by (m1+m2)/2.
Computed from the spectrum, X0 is 3840.7 angstrom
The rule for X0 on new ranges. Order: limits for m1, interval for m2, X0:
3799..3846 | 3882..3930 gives 3867.2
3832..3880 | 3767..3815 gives 3828.7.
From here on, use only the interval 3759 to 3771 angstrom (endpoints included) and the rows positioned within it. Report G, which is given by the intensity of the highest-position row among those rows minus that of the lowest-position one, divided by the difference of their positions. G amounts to 0.1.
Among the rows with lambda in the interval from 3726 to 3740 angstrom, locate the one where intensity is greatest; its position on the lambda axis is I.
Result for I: 3726.85 angstrom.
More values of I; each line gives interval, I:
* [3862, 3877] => 3868.49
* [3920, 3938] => 3920.50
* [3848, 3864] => 3848.94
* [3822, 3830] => 3824.21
